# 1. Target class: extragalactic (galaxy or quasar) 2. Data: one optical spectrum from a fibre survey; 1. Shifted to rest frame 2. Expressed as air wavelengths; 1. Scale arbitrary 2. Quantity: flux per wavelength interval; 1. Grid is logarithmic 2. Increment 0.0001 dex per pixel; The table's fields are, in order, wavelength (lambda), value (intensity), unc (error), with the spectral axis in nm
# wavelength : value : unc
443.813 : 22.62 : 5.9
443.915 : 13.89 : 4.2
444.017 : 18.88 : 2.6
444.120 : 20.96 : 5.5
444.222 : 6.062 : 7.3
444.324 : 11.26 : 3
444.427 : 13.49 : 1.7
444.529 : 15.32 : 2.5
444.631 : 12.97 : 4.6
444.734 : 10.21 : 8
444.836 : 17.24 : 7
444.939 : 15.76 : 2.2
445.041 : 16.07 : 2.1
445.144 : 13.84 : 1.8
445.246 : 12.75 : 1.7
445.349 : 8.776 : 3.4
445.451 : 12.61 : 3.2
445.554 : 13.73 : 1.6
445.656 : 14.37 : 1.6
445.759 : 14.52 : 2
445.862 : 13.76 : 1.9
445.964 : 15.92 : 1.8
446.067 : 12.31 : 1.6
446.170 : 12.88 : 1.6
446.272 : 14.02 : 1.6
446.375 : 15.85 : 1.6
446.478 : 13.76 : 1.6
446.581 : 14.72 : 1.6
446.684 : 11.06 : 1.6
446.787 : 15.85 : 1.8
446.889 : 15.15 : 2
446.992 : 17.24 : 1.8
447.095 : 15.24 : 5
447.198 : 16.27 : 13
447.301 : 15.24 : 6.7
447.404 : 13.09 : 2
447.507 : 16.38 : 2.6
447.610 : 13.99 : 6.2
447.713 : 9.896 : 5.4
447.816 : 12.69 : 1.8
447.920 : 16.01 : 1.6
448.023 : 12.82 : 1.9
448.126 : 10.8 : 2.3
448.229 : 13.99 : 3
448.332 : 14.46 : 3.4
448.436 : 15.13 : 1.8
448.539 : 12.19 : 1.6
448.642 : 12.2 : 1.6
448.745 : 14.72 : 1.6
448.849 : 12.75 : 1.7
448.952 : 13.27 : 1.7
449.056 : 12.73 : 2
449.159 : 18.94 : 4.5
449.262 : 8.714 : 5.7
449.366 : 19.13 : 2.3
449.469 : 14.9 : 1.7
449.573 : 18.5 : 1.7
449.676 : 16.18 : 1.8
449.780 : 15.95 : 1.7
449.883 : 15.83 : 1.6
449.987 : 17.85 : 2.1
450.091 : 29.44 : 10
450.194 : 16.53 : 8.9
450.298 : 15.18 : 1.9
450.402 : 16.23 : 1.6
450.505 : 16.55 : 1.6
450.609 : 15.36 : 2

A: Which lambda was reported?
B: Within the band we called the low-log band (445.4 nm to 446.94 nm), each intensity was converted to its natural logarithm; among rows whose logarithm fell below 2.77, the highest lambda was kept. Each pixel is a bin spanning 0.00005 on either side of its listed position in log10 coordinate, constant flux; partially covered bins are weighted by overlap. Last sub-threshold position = 446.889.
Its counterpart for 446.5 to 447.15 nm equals 447.095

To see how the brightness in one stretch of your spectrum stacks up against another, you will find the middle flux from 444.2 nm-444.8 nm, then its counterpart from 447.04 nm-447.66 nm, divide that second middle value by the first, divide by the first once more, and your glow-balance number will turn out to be 0.104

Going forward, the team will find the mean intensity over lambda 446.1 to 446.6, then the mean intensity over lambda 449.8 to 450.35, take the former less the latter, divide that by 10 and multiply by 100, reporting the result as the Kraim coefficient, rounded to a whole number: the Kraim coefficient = -47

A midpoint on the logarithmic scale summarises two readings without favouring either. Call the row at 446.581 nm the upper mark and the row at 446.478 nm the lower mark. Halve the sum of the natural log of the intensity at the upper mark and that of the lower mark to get 2.66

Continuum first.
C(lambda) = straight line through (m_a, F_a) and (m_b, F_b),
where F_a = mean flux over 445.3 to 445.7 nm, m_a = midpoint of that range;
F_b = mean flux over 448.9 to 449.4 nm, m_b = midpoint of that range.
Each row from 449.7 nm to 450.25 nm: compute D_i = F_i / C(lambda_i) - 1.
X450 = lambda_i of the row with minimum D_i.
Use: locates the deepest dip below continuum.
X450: 449.883 nm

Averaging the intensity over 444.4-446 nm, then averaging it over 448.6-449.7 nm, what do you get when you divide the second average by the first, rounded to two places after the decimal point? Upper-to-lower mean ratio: 1.06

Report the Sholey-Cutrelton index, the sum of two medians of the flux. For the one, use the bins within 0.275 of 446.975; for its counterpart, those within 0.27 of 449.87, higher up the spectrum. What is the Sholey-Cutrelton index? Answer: 32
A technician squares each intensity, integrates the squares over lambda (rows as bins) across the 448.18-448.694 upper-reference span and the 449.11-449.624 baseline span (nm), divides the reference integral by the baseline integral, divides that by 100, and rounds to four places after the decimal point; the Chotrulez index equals 0.0068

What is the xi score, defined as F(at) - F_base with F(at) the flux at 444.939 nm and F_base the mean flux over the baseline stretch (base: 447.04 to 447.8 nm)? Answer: 1.5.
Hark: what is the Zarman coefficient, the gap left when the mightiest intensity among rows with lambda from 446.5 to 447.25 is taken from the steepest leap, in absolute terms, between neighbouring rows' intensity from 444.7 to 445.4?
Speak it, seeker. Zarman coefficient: -10.2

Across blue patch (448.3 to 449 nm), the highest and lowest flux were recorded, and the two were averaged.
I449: 13.7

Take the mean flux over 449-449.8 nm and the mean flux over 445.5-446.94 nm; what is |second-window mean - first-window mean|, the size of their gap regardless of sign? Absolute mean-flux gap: 1.5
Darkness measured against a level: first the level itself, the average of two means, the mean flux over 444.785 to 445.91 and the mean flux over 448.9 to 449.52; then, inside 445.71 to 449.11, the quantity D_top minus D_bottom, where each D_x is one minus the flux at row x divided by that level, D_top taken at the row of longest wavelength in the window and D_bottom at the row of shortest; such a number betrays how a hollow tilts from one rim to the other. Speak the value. 0.1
